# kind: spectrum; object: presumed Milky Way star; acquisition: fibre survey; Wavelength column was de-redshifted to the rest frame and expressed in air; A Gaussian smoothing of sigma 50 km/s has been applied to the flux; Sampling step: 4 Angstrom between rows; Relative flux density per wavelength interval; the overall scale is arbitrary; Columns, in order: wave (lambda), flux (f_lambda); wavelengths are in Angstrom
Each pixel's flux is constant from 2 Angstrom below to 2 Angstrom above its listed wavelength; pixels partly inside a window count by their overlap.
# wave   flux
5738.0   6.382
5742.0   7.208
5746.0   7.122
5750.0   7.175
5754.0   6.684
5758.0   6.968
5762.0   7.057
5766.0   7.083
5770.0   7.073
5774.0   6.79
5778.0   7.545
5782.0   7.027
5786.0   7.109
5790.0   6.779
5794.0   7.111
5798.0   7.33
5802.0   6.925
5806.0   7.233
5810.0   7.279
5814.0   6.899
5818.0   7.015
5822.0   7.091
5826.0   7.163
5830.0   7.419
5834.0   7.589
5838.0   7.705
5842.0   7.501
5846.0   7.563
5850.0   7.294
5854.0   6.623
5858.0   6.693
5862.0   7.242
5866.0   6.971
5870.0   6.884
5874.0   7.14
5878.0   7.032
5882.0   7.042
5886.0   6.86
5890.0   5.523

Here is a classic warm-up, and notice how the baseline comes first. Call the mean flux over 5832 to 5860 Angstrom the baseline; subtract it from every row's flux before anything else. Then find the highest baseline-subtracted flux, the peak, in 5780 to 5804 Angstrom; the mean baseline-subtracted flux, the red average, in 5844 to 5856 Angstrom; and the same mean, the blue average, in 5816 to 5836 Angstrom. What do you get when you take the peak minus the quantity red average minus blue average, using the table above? 0.1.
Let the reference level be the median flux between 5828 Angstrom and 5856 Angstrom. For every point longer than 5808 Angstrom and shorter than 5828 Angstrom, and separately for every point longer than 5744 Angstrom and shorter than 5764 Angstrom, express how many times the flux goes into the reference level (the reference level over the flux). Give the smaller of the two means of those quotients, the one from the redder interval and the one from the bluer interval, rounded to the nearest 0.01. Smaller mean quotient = 1.06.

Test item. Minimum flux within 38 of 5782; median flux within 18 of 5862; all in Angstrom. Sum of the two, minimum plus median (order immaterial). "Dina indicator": 13.7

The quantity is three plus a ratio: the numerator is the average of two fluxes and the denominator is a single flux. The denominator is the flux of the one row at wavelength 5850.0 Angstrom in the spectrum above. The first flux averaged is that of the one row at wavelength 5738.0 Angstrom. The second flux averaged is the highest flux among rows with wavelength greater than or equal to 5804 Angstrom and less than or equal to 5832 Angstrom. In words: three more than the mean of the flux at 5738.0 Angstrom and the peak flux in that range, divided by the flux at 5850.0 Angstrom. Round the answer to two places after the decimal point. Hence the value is 3.95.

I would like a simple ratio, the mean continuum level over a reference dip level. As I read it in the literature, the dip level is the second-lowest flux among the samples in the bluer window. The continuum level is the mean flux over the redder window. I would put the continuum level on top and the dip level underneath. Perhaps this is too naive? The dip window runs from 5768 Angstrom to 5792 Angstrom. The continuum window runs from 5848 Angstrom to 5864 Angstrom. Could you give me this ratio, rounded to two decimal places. 1.03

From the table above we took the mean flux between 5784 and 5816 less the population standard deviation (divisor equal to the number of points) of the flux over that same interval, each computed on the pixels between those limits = 6.90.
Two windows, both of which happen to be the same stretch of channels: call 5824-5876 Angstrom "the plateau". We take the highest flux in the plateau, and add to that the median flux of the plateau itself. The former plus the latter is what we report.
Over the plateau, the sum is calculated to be 14.9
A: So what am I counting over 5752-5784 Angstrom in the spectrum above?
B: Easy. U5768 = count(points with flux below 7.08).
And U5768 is 6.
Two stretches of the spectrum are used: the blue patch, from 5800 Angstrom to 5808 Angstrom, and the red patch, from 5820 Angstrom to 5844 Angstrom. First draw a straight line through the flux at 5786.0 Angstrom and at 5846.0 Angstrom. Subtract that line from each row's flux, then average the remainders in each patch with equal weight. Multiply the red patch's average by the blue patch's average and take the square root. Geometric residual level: 0.087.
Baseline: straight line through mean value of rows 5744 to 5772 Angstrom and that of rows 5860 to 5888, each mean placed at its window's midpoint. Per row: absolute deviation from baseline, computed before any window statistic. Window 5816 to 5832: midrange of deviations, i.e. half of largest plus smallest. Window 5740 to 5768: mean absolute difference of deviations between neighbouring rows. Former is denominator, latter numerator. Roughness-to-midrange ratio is 0.54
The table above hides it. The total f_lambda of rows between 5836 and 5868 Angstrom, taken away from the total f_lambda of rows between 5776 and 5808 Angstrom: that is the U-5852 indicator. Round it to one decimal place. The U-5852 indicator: -0.5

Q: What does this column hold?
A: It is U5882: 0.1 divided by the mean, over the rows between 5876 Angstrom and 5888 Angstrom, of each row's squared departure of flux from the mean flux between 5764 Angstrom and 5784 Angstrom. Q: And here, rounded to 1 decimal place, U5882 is 4.4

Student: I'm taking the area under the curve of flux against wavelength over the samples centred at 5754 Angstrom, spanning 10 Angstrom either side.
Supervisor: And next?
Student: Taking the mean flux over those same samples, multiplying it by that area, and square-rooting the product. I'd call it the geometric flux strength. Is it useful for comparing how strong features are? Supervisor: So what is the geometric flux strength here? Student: 31.3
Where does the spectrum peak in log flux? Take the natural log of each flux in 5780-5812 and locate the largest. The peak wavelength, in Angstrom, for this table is 5798.0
